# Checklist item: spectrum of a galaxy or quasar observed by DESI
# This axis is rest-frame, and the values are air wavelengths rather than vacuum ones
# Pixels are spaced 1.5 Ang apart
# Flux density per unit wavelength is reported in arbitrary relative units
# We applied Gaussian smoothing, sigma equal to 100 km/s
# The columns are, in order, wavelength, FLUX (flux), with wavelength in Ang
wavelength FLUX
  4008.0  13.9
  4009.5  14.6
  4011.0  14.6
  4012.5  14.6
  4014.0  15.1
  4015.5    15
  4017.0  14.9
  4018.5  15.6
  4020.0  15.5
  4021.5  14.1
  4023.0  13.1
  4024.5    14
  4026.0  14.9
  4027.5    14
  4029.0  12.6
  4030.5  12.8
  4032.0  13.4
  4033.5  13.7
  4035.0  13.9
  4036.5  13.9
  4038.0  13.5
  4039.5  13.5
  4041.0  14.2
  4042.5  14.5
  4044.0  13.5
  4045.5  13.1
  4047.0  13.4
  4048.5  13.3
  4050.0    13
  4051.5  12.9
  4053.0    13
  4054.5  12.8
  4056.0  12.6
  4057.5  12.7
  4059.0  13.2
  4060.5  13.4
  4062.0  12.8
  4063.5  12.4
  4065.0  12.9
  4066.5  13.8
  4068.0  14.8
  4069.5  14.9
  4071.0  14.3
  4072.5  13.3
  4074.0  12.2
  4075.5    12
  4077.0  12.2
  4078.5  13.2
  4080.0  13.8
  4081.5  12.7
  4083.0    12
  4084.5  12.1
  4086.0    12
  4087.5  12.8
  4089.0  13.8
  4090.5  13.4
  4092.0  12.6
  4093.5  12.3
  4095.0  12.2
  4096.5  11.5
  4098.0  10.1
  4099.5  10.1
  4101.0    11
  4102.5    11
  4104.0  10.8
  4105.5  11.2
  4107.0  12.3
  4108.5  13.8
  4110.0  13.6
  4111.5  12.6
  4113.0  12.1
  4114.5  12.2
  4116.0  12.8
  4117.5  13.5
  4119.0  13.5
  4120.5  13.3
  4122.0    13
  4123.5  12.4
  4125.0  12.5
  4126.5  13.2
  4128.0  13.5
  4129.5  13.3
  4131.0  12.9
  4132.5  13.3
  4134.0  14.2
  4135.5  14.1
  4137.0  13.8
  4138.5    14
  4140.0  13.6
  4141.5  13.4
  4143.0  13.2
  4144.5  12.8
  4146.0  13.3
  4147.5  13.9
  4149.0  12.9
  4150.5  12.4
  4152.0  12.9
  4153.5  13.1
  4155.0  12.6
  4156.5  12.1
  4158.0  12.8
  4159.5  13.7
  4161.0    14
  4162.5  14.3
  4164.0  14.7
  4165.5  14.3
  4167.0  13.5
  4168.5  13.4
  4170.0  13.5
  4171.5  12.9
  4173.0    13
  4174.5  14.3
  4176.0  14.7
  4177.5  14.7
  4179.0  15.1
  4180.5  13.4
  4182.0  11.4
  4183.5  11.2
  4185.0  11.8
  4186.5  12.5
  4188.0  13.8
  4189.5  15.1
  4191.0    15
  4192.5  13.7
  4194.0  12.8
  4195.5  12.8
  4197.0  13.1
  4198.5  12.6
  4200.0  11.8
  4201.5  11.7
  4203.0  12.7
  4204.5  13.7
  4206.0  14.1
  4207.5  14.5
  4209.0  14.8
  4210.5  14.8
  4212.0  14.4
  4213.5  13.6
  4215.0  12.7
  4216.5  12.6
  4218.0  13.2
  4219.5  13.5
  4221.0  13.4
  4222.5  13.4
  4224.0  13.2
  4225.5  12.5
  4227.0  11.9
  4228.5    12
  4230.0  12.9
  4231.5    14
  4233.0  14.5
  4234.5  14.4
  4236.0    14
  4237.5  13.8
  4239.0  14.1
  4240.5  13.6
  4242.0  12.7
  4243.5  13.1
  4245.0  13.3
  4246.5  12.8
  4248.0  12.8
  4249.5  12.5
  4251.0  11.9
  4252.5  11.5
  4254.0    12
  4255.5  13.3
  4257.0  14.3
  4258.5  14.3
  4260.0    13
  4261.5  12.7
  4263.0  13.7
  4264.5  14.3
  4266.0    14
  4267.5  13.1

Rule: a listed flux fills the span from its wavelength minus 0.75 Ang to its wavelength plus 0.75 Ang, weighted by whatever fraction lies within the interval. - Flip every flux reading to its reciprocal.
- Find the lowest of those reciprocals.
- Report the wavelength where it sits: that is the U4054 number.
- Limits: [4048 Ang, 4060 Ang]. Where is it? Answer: 4048.5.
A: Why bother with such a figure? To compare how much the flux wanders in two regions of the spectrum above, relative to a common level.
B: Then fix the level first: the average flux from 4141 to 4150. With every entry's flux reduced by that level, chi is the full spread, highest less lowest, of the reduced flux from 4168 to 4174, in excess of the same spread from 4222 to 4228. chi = -0.9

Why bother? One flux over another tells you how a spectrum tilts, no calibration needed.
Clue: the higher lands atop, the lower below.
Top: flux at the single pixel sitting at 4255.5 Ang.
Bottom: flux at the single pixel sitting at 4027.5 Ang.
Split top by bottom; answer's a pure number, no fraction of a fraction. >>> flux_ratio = 0.950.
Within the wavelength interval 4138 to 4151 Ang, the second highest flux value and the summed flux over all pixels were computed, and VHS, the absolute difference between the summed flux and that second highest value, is 106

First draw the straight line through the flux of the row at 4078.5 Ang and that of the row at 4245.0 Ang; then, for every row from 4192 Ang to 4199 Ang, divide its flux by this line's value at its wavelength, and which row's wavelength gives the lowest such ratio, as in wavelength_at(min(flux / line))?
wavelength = 4198.5 Ang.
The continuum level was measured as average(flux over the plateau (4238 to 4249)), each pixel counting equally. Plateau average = 13.2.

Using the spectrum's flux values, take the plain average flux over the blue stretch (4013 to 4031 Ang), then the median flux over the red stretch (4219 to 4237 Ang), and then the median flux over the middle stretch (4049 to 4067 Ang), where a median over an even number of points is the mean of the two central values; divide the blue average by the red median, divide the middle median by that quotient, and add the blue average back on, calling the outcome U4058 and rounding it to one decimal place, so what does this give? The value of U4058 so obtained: 26.4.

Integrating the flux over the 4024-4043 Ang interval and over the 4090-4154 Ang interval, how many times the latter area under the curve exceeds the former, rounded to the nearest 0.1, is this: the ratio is 3.1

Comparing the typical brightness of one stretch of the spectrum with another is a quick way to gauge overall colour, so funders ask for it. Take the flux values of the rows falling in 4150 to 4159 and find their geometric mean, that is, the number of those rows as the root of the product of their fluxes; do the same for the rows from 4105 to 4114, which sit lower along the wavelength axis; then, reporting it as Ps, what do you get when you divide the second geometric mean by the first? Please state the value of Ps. 0.99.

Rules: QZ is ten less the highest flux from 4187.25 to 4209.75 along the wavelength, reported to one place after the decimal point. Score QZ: -5.1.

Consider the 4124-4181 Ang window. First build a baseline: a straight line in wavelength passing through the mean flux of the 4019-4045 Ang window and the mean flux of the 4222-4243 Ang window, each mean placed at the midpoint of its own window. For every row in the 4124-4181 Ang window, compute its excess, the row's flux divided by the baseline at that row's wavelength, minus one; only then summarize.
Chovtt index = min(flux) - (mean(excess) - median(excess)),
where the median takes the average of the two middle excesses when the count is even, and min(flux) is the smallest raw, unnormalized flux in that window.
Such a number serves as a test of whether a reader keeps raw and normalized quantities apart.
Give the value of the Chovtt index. 12.1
